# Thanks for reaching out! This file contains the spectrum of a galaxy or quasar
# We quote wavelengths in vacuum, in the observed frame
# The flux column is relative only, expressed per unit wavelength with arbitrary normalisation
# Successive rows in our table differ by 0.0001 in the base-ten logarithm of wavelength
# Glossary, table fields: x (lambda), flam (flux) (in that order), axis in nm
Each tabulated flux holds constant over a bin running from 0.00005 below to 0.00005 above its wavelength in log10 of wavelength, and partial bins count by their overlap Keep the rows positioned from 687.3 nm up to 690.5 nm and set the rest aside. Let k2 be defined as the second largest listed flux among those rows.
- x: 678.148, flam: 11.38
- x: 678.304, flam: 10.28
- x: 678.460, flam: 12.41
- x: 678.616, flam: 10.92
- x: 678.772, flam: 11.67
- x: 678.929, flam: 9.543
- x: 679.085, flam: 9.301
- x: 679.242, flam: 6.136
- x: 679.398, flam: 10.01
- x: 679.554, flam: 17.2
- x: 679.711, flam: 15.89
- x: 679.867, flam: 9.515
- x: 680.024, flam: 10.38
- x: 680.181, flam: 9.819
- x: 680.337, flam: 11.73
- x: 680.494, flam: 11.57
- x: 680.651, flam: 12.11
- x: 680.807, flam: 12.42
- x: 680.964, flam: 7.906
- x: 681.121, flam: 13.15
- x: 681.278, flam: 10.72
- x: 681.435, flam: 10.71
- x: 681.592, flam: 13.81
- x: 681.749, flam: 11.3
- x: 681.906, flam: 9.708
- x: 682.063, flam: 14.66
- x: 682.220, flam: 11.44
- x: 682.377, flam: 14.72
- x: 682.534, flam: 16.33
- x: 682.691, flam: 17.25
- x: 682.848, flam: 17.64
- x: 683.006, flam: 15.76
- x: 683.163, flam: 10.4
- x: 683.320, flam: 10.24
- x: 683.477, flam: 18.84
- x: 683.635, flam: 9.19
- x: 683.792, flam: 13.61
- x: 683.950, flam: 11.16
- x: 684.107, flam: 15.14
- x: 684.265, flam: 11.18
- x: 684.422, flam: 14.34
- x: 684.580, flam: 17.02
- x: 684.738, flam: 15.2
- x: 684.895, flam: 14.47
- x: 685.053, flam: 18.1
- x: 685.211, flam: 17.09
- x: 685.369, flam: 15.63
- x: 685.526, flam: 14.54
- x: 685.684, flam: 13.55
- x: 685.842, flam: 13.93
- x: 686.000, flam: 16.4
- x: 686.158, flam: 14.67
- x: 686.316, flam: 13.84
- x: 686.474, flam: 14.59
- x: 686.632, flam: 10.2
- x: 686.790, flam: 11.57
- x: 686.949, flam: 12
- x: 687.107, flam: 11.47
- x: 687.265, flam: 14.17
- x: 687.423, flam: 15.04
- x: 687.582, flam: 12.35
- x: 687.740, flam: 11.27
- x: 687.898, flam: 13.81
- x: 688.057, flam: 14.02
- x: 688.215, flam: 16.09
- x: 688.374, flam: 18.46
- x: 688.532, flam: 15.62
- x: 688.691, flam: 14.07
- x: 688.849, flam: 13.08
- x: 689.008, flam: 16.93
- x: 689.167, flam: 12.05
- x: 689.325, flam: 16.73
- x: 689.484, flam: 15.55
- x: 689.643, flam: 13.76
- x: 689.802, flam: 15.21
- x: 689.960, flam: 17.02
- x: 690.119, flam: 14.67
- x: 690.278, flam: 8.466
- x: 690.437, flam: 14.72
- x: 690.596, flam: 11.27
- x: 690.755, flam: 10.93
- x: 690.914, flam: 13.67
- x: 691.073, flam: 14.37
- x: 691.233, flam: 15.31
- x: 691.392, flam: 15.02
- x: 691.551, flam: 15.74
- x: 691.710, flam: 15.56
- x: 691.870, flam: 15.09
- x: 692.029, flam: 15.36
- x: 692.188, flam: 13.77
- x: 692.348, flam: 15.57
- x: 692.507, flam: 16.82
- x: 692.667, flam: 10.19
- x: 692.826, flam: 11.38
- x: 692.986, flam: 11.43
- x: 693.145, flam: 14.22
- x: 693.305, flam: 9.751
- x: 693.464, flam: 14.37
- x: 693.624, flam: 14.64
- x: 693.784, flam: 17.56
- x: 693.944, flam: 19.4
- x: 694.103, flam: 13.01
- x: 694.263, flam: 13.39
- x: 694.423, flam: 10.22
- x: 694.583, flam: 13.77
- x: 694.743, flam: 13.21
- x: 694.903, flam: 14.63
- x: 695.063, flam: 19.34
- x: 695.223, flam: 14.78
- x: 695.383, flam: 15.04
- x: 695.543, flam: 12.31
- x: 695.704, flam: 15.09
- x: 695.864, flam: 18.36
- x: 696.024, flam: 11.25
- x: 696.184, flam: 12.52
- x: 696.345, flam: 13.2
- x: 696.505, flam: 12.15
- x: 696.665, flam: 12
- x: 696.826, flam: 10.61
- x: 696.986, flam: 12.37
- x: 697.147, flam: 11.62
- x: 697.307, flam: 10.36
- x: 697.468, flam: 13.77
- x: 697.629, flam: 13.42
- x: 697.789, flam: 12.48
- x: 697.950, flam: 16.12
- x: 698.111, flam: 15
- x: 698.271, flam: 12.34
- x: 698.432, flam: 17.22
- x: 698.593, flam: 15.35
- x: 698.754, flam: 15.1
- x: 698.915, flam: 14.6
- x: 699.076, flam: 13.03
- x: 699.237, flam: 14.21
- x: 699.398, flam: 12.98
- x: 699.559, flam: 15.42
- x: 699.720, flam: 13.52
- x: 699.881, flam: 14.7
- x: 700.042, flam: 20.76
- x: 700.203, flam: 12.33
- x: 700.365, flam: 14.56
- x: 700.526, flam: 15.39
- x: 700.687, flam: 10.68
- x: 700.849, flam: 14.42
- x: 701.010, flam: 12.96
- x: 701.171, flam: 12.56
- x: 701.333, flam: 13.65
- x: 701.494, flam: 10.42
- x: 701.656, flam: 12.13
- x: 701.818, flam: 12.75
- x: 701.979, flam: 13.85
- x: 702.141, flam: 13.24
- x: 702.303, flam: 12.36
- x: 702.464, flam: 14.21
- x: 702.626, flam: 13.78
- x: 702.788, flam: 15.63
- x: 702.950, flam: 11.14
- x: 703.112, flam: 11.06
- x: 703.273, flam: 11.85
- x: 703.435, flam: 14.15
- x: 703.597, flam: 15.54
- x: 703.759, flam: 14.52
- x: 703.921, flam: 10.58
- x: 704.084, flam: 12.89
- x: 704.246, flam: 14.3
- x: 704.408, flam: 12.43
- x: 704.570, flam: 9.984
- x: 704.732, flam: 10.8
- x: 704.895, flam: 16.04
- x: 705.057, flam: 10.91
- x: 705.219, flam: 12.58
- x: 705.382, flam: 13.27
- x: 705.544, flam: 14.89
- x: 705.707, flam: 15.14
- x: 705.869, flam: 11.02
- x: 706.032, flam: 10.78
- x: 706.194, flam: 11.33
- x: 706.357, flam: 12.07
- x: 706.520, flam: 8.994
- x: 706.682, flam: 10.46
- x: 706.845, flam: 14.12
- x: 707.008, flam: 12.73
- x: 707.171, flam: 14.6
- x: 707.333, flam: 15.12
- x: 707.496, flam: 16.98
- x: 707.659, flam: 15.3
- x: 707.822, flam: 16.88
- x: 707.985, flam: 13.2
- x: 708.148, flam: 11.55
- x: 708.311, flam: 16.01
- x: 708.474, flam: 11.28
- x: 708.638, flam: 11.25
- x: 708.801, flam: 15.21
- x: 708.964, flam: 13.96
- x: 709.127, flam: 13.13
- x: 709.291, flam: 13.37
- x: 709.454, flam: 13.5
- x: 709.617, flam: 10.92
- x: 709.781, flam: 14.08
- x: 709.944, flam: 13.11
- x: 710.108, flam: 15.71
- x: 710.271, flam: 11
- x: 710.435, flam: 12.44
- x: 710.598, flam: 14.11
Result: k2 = 17.02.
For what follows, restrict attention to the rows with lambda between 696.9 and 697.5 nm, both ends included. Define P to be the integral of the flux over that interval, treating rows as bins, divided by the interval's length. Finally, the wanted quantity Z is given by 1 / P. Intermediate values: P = 11.9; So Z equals 0.084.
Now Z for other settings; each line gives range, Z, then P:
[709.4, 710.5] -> 0.077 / 13.0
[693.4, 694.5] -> 0.068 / 14.7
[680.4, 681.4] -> 0.089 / 11.3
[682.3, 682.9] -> 0.061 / 16.5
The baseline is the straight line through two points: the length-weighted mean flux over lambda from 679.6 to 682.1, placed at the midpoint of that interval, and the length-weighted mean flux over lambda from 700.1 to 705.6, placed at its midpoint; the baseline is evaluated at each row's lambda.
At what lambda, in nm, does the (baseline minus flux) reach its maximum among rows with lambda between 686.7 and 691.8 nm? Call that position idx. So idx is 690.278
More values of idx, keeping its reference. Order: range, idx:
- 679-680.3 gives 679.242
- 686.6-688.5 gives 686.632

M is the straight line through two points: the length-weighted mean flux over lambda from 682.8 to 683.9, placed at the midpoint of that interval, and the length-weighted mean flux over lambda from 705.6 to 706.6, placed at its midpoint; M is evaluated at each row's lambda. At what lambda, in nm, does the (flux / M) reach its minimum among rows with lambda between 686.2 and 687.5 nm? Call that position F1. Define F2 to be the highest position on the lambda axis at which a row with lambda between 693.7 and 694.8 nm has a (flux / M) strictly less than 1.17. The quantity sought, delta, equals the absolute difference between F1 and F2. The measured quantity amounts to 8.11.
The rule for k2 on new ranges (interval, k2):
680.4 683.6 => 17.64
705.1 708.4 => 16.88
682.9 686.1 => 18.1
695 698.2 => 18.36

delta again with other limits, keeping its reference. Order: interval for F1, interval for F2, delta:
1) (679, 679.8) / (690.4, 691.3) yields 11.83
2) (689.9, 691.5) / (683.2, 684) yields 6.33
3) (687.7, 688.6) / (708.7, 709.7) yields 21.88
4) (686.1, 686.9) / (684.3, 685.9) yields 0.79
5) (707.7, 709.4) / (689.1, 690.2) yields 18.52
